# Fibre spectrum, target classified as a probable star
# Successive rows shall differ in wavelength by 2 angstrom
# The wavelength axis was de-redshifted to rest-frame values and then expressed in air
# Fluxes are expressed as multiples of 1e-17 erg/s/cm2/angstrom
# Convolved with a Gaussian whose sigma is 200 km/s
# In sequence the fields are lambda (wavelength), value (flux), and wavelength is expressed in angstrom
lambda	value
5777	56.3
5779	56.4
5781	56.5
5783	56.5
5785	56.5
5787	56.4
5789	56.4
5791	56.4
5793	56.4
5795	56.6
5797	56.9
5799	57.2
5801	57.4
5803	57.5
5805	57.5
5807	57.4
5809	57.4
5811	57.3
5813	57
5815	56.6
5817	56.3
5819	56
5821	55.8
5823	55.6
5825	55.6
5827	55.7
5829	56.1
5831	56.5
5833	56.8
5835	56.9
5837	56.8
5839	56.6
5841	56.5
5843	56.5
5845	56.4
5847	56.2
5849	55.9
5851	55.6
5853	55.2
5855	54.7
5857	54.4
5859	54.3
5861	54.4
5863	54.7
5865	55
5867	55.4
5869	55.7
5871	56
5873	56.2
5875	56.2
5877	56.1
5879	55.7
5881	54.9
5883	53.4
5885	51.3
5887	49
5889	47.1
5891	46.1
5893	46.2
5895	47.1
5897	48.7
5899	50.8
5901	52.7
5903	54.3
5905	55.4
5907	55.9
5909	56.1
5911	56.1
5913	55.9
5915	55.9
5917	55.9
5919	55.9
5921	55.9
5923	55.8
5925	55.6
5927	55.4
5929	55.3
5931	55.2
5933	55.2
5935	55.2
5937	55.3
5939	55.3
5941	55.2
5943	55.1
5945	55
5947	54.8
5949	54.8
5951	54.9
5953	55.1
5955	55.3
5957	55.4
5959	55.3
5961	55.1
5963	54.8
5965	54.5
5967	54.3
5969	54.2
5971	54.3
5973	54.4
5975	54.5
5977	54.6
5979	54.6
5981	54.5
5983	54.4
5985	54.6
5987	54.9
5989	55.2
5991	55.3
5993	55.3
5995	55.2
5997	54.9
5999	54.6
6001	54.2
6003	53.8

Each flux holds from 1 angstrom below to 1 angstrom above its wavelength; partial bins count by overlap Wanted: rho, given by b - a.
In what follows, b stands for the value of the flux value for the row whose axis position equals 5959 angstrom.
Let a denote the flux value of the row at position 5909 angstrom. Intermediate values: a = 56.1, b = 55.3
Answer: -1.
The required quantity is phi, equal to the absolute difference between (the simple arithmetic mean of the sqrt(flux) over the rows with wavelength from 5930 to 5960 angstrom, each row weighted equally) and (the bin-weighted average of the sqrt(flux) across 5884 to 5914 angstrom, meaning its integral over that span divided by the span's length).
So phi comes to 0.25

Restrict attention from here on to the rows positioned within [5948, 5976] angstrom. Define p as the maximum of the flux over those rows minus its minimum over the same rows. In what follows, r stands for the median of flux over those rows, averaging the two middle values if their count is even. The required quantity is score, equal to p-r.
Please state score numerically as -53.6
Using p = 1.2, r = 54.8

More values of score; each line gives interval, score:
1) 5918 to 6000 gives -53.4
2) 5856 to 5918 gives -44.8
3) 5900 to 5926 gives -52.5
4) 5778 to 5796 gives -56.2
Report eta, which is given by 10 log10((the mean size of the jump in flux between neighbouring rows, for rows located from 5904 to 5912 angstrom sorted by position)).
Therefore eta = -6.3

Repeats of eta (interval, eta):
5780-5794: -17.8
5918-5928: -9.0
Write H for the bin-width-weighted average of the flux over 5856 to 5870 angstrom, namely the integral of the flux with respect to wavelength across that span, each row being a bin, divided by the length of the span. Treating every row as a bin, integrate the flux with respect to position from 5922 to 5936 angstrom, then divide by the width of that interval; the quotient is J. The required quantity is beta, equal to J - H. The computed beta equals 1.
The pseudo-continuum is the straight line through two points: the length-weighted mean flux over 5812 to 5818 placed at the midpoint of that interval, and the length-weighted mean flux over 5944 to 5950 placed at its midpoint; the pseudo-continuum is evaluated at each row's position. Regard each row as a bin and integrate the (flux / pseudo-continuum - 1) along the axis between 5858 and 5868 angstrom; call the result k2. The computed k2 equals -0.22 angstrom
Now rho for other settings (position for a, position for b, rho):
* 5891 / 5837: 11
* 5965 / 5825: 1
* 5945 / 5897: -6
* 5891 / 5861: 8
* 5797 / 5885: -6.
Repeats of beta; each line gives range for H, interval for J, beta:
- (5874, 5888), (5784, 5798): 3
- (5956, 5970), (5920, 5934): 1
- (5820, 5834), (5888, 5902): -8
